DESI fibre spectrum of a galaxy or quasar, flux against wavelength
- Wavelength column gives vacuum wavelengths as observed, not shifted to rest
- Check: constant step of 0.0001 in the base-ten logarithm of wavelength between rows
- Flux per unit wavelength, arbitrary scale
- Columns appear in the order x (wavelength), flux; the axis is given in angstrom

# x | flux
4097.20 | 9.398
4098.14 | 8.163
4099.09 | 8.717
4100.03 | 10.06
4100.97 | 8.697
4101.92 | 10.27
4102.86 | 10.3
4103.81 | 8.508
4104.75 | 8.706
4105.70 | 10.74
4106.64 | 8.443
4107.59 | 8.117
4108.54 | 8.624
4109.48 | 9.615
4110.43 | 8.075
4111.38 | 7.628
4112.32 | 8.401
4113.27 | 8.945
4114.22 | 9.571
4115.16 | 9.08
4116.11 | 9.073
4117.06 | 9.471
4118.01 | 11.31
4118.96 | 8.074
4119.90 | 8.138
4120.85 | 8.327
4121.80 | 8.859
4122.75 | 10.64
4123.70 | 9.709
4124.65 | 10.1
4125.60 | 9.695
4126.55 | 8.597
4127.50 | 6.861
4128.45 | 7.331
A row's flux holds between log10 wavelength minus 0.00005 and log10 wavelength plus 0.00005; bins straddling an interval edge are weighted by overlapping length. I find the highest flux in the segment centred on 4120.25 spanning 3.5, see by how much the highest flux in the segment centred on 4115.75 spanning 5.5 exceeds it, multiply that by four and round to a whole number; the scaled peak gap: 10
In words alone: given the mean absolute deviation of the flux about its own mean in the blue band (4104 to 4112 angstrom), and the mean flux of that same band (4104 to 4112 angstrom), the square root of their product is 2.5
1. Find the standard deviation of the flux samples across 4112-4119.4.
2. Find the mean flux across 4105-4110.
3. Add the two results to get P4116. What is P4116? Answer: 10.0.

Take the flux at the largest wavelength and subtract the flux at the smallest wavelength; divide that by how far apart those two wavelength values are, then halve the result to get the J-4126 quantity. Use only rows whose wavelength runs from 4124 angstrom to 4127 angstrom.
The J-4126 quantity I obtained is -0.40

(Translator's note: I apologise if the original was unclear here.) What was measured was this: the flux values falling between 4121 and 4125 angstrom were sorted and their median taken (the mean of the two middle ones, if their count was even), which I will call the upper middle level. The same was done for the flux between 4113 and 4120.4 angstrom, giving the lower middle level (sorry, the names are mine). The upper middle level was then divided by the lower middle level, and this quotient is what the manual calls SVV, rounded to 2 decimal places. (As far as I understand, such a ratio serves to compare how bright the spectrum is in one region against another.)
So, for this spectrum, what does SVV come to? 1.09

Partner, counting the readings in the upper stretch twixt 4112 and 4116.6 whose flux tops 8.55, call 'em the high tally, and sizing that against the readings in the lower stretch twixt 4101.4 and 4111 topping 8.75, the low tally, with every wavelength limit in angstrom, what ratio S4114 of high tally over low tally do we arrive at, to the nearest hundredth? 1.00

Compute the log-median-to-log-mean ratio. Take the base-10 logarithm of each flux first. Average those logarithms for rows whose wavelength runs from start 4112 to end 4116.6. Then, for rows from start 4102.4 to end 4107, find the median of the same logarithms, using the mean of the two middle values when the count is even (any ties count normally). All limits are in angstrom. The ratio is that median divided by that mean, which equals 0.98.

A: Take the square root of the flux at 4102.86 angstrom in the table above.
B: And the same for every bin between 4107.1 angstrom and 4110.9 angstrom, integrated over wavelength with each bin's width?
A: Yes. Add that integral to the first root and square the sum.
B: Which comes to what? 205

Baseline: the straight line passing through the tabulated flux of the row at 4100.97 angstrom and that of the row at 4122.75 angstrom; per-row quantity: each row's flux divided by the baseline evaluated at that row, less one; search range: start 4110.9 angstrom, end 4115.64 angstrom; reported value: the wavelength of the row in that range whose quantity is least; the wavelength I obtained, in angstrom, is 4111.38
